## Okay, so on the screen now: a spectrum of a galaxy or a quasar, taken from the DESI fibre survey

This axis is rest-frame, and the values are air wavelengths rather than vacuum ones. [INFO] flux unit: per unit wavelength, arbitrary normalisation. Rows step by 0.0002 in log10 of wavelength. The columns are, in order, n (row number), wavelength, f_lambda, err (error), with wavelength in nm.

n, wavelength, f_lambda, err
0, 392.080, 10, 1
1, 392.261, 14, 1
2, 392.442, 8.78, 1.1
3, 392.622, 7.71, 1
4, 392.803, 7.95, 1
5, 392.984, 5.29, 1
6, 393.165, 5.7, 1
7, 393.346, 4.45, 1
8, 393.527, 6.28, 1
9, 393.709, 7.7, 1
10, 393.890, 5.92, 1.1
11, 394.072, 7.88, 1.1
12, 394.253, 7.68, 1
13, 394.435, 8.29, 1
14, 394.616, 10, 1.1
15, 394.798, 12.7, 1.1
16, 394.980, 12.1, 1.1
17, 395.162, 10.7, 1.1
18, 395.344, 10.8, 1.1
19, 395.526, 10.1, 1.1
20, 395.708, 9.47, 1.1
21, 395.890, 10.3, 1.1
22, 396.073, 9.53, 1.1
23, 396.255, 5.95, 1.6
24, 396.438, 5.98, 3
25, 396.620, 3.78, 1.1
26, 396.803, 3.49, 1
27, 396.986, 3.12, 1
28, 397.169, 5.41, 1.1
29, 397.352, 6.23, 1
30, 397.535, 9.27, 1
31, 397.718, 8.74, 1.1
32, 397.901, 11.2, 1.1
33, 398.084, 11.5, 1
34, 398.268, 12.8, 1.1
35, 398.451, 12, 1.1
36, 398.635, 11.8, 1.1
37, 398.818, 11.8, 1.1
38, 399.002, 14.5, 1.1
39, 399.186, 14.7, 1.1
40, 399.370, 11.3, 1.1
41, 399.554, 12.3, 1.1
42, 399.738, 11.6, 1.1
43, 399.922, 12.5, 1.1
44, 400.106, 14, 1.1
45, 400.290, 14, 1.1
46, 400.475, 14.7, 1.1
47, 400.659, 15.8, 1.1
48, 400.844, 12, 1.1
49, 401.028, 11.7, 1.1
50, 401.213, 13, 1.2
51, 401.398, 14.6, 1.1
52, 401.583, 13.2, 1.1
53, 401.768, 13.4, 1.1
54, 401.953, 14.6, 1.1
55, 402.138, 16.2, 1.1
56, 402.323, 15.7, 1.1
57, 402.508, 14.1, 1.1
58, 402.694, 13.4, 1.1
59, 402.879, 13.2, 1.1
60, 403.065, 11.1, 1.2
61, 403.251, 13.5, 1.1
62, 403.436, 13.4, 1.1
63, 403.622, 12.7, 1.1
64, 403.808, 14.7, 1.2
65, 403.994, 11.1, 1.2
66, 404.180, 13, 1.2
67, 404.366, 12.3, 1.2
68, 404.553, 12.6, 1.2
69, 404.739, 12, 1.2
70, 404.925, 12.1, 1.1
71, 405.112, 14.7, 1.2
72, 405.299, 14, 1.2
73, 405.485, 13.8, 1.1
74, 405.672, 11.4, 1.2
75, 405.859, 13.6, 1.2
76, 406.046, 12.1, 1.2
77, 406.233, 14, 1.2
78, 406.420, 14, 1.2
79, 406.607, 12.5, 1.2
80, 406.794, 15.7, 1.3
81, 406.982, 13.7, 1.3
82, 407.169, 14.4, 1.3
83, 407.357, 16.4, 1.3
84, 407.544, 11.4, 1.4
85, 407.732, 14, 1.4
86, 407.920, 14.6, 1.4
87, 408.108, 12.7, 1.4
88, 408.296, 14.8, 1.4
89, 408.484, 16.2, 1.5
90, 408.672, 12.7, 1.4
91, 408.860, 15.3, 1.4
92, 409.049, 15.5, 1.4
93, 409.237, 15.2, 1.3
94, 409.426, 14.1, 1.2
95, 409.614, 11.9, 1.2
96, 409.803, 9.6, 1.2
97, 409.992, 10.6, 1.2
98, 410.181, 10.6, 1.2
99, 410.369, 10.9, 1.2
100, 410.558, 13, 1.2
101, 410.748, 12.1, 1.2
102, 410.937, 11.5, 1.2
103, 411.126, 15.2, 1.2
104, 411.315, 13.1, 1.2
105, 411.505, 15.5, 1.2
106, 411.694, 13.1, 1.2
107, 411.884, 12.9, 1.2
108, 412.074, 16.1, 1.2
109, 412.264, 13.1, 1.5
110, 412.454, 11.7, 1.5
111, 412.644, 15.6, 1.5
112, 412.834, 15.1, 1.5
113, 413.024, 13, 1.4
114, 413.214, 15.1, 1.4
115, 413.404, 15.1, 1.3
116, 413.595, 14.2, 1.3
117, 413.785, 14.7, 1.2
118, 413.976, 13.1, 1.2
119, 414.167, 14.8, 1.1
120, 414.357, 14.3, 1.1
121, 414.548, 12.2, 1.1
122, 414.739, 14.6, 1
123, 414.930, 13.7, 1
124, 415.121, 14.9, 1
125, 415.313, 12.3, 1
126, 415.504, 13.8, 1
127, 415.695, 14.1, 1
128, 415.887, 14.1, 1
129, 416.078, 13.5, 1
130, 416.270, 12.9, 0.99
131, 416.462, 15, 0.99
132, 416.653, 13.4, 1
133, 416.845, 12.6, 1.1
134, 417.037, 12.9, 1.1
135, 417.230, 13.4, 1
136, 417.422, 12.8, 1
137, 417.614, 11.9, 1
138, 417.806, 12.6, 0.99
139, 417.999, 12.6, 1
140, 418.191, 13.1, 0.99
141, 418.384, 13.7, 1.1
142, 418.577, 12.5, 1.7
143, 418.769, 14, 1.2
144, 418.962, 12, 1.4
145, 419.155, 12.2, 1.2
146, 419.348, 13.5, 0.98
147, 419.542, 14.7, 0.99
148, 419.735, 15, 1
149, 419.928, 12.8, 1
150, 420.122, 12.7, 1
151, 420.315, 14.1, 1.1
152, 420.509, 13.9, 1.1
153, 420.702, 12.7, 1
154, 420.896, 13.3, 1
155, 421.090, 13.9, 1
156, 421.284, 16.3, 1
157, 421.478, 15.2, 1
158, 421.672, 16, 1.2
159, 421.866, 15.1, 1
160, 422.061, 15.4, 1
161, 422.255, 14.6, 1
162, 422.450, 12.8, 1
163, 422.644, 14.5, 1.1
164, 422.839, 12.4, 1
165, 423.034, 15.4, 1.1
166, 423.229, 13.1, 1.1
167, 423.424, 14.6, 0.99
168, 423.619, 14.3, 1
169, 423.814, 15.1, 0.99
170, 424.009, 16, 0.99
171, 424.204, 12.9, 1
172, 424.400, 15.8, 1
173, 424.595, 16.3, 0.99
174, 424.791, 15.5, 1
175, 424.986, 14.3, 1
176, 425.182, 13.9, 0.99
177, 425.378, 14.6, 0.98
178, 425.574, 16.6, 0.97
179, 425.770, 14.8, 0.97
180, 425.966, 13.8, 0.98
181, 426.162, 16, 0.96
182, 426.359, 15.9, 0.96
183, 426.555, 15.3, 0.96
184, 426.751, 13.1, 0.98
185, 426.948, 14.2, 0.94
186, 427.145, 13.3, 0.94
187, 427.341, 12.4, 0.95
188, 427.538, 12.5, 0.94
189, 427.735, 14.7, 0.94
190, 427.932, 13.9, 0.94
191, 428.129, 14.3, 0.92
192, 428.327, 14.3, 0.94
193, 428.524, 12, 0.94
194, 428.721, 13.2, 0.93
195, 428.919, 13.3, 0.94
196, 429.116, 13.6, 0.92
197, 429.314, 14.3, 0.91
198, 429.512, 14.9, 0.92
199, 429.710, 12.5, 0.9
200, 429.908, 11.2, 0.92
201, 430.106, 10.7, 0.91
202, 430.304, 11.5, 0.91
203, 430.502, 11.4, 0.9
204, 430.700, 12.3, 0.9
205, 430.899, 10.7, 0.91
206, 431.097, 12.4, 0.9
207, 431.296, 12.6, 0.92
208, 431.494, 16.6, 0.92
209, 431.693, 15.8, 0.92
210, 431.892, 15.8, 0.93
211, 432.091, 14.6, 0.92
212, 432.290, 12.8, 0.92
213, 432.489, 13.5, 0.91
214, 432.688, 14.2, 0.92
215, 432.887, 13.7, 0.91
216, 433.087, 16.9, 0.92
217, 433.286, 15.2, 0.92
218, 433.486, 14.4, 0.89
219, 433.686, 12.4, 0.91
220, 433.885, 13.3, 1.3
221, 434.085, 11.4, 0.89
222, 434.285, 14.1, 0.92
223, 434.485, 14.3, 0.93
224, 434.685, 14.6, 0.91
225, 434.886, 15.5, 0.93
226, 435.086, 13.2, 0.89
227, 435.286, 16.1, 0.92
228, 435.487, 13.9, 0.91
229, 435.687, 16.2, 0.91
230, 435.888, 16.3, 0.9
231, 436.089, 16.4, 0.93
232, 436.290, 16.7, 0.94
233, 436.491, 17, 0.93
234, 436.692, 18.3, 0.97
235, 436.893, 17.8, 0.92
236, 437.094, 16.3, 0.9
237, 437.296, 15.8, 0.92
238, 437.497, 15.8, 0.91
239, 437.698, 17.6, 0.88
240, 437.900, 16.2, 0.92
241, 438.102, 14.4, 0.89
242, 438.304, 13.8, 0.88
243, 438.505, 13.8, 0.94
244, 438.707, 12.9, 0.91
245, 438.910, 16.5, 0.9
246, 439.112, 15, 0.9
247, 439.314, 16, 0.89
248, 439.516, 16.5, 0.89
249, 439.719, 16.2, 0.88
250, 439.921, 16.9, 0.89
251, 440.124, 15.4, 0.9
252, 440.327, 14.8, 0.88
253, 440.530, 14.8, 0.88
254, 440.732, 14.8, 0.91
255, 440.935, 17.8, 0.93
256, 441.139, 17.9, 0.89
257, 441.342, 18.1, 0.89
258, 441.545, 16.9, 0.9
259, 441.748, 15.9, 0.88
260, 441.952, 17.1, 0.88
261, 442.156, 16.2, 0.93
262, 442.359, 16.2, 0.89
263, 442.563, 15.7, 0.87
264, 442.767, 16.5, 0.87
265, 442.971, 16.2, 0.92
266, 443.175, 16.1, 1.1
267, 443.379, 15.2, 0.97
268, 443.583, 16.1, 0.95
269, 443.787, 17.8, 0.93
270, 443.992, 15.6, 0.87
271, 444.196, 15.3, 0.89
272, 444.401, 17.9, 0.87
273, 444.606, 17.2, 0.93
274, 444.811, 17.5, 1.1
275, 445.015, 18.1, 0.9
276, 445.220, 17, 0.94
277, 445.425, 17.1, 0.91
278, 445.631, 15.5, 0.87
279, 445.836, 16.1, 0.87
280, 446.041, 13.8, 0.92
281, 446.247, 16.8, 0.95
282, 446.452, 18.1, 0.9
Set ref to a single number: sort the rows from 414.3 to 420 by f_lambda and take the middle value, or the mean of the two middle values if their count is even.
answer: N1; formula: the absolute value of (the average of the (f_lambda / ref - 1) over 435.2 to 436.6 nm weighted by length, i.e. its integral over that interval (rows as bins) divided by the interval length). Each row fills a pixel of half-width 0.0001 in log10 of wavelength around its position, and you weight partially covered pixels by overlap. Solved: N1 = 0.20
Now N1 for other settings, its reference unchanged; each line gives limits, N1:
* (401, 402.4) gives 0.06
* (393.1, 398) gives 0.41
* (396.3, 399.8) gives 0.29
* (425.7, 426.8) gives 0.11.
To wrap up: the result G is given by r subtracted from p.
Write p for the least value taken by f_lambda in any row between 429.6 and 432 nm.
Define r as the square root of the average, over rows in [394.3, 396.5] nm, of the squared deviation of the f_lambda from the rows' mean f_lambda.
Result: 8.7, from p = 10.7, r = 2.0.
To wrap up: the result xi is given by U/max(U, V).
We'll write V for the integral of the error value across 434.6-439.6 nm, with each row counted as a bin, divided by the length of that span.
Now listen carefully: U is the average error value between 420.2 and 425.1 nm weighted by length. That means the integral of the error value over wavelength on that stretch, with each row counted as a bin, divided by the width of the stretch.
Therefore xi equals 1.00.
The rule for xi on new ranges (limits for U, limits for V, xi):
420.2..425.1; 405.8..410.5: 0.79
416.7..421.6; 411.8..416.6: 0.92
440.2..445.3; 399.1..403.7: 0.83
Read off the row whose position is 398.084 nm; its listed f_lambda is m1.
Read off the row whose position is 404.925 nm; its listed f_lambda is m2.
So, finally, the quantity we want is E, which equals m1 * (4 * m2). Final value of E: 557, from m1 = 11.5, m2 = 12.1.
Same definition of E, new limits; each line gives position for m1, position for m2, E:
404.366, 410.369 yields 536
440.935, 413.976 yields 933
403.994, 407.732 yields 622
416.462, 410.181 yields 636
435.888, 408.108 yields 828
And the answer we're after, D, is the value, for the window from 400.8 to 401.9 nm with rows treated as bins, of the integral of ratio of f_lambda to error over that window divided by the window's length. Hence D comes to 12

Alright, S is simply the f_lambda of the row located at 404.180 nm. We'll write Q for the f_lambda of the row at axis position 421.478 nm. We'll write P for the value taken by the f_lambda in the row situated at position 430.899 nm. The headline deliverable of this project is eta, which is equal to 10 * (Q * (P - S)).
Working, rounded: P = 10.7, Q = 15.2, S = 13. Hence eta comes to -350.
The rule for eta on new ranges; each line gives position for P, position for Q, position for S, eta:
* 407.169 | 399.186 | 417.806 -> 265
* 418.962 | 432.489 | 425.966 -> -243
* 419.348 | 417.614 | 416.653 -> 12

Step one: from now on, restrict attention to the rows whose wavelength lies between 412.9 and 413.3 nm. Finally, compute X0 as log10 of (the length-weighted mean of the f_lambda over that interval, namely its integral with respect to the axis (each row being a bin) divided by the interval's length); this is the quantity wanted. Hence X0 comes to 1.15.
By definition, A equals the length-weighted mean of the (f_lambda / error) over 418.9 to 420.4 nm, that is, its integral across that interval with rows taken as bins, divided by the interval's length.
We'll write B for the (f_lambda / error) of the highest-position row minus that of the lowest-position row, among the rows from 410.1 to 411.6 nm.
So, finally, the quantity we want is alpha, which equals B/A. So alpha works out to 0.32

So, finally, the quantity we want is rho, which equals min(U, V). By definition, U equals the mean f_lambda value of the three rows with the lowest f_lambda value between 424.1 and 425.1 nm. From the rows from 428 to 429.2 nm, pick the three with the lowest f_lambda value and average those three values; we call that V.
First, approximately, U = 14.2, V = 12.8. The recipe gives 12.8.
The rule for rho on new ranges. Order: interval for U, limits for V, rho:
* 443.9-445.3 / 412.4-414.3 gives 12.6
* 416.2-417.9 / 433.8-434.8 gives 12.4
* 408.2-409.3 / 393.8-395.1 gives 7.2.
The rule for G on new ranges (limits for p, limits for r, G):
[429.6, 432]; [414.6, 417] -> 9.9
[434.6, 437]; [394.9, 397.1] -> 10.1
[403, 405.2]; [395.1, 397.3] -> 8.2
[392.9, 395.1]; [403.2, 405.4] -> 3.4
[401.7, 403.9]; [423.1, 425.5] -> 10.1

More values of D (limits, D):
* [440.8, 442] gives 19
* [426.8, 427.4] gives 14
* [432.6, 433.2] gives 16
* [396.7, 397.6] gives 5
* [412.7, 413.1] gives 10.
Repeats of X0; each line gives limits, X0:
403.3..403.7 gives 1.12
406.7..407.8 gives 1.15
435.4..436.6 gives 1.21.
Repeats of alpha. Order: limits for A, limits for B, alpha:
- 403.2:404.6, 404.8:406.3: 0.06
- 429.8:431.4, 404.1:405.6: 0.13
